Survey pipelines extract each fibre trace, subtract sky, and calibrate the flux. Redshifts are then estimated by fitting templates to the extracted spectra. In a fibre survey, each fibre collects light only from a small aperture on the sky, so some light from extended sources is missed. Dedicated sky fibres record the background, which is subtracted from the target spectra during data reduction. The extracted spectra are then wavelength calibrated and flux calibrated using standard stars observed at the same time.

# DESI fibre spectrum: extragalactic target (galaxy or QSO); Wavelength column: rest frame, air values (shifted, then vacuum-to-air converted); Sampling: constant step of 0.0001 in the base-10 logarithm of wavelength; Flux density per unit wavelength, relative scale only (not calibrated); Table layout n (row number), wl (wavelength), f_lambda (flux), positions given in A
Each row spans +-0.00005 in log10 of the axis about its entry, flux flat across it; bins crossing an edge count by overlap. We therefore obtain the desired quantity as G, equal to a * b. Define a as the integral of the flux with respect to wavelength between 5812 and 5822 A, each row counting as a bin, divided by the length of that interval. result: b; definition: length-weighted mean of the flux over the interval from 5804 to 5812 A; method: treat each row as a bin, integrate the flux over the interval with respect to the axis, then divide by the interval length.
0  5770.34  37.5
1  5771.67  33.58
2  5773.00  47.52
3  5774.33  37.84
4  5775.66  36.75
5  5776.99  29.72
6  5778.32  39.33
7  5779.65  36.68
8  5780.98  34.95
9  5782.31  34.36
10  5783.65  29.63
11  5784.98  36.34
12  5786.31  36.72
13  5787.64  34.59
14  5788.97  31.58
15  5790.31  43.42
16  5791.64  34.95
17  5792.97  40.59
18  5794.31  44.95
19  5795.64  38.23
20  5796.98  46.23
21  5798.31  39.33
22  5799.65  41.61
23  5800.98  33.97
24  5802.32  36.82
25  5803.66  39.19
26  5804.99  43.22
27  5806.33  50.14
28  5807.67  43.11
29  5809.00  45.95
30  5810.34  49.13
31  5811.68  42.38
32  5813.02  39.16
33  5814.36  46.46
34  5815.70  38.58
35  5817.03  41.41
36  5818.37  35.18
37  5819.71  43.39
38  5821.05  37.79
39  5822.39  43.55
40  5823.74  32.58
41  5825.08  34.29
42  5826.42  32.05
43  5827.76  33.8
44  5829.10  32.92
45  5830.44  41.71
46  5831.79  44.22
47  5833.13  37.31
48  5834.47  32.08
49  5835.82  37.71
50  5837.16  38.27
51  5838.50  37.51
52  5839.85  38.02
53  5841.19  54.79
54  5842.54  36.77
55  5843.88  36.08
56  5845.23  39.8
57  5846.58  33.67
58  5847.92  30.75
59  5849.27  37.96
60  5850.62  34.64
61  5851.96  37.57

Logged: 1843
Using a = 40.5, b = 45.6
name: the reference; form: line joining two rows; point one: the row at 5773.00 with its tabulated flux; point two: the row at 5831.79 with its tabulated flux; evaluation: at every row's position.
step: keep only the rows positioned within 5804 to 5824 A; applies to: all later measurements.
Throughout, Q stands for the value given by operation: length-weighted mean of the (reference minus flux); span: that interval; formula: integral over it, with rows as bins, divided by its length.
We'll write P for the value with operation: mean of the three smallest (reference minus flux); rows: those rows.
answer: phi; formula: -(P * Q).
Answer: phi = 9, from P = -3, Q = 3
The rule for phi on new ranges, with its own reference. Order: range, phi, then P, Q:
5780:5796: -34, 3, 10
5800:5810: 3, -1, 4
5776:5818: 21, -3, 7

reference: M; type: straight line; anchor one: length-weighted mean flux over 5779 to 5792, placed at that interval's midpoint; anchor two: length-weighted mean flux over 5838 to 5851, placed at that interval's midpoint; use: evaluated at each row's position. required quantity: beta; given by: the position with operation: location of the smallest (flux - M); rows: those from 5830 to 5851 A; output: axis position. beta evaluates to 5847.92 A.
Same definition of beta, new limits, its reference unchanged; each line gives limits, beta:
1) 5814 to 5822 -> 5818.37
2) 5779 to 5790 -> 5783.65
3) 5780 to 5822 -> 5783.65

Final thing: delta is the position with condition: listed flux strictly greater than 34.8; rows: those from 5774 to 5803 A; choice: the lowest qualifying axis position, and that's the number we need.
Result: 5774.33 A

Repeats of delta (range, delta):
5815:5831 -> 5815.70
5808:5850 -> 5809.00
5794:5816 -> 5794.31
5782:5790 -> 5784.98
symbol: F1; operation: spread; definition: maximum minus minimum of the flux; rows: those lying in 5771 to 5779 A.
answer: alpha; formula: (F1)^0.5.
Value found 4.2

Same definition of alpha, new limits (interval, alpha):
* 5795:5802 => 3.5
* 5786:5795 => 3.7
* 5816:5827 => 3.4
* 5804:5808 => 2.7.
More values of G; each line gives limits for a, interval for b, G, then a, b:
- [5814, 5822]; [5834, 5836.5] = 1418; 40.4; 35.1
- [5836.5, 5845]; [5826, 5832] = 1471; 40.2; 36.6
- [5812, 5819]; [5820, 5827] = 1471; 40.3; 36.5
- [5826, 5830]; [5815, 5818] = 1331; 33.5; 39.7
